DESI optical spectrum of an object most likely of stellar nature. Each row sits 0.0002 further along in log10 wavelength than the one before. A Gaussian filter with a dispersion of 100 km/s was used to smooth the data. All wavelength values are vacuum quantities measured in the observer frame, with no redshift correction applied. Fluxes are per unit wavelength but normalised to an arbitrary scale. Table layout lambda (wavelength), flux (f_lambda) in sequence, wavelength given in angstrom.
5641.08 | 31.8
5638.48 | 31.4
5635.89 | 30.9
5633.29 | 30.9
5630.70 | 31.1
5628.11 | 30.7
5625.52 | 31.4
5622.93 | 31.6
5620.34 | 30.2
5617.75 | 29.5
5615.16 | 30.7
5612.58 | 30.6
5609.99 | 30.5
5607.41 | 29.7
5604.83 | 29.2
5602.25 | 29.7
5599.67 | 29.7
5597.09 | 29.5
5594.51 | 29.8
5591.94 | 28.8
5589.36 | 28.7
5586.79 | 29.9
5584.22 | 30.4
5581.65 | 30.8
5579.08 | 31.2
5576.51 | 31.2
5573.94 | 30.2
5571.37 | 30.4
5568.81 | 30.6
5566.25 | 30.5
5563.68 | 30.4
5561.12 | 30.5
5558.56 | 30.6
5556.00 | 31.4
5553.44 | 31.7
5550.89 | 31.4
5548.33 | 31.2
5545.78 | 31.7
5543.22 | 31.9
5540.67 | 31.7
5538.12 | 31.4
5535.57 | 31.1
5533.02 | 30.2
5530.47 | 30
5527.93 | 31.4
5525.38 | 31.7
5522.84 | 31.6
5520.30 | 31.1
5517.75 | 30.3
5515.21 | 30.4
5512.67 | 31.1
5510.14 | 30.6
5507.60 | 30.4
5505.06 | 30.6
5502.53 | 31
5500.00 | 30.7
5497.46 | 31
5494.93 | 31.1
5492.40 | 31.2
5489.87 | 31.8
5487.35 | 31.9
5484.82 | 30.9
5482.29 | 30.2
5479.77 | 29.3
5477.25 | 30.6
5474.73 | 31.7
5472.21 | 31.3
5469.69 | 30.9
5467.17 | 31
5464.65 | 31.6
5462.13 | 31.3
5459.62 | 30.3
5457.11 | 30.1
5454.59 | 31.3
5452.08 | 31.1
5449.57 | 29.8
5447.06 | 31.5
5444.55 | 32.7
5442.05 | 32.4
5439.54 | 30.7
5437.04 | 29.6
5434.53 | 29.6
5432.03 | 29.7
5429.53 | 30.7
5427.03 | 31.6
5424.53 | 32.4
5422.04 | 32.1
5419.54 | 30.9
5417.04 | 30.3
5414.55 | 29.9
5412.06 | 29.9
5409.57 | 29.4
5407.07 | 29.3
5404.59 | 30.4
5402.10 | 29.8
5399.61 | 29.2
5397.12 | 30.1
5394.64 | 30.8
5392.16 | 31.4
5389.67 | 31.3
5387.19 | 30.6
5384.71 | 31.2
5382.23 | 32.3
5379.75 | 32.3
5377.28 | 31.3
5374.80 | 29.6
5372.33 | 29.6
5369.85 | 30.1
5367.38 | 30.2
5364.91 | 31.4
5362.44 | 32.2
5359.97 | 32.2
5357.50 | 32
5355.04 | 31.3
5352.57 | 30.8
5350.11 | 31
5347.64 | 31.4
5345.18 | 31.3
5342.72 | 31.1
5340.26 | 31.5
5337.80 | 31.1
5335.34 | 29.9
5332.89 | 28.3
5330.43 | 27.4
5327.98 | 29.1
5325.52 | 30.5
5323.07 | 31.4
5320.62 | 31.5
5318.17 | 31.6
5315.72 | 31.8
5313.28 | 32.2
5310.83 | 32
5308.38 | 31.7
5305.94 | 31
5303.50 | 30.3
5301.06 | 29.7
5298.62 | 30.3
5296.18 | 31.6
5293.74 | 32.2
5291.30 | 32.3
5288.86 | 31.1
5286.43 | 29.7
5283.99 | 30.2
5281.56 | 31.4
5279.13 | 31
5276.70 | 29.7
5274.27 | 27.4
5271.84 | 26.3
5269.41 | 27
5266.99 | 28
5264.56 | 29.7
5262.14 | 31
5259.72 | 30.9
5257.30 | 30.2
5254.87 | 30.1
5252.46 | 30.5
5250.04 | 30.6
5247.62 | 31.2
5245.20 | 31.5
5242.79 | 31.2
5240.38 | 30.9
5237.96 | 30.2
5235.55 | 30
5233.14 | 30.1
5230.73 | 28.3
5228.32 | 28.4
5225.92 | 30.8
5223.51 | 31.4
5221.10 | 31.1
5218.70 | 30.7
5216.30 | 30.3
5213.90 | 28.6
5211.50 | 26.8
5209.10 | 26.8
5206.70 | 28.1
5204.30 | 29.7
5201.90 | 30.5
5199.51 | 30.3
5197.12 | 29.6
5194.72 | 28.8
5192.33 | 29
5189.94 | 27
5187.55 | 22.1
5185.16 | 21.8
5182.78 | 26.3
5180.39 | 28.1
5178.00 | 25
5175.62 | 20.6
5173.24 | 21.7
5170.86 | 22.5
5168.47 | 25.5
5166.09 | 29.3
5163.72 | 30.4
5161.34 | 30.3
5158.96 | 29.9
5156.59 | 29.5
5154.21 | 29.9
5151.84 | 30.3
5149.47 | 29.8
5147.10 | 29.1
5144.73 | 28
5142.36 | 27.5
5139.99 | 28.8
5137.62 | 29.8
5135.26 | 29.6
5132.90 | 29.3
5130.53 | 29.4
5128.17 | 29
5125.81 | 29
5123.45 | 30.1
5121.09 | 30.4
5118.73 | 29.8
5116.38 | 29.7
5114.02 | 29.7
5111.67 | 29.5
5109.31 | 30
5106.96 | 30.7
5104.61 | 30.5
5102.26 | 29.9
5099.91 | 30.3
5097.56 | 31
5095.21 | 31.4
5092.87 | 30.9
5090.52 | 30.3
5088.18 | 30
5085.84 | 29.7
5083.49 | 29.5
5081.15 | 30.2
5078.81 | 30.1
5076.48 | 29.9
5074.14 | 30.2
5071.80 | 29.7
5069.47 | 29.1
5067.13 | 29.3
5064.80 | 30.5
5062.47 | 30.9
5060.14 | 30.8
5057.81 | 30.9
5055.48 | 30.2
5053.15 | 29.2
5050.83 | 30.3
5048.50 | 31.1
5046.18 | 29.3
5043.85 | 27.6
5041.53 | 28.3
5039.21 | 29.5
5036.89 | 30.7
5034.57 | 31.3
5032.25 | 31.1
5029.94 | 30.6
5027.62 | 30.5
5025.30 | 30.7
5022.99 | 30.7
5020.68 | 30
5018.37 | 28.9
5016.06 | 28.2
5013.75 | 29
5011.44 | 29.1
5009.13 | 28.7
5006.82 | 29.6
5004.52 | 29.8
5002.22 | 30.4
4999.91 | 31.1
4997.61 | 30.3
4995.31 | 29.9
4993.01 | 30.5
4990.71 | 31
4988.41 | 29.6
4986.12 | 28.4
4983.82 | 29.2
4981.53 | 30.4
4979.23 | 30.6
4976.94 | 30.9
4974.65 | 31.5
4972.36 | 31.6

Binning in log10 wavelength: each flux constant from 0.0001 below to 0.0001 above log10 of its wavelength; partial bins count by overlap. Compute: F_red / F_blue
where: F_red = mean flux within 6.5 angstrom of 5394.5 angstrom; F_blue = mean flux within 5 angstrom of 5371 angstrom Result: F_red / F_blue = 1.02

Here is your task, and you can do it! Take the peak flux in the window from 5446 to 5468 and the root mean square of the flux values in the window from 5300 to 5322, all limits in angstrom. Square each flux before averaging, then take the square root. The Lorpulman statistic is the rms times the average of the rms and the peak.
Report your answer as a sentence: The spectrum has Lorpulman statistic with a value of 985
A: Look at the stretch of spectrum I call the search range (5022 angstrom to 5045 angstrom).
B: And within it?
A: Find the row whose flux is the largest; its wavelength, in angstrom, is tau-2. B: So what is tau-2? 5034.57 angstrom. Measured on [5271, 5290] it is 5281.56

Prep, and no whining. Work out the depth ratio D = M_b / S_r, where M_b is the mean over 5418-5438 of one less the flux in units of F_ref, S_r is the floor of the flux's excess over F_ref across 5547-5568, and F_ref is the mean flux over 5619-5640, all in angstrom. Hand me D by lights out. -0.010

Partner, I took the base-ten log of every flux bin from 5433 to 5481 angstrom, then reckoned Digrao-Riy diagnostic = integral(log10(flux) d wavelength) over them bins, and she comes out 71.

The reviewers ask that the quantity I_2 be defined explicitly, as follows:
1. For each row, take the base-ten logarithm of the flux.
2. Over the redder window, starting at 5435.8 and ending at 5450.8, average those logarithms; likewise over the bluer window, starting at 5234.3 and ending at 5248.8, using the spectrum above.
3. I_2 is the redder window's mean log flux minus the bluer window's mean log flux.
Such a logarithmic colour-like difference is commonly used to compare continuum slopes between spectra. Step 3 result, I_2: 0.004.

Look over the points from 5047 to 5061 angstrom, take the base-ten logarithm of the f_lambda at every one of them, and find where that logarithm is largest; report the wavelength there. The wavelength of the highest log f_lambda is 5048.50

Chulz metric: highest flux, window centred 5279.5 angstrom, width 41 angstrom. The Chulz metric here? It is 32.3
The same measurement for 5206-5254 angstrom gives 31.5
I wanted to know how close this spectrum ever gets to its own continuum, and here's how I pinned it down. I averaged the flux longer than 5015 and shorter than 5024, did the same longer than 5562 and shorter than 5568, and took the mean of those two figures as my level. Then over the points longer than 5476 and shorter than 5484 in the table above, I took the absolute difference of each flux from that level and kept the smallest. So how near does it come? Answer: 0.2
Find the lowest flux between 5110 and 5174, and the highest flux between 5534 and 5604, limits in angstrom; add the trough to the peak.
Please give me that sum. 53.6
